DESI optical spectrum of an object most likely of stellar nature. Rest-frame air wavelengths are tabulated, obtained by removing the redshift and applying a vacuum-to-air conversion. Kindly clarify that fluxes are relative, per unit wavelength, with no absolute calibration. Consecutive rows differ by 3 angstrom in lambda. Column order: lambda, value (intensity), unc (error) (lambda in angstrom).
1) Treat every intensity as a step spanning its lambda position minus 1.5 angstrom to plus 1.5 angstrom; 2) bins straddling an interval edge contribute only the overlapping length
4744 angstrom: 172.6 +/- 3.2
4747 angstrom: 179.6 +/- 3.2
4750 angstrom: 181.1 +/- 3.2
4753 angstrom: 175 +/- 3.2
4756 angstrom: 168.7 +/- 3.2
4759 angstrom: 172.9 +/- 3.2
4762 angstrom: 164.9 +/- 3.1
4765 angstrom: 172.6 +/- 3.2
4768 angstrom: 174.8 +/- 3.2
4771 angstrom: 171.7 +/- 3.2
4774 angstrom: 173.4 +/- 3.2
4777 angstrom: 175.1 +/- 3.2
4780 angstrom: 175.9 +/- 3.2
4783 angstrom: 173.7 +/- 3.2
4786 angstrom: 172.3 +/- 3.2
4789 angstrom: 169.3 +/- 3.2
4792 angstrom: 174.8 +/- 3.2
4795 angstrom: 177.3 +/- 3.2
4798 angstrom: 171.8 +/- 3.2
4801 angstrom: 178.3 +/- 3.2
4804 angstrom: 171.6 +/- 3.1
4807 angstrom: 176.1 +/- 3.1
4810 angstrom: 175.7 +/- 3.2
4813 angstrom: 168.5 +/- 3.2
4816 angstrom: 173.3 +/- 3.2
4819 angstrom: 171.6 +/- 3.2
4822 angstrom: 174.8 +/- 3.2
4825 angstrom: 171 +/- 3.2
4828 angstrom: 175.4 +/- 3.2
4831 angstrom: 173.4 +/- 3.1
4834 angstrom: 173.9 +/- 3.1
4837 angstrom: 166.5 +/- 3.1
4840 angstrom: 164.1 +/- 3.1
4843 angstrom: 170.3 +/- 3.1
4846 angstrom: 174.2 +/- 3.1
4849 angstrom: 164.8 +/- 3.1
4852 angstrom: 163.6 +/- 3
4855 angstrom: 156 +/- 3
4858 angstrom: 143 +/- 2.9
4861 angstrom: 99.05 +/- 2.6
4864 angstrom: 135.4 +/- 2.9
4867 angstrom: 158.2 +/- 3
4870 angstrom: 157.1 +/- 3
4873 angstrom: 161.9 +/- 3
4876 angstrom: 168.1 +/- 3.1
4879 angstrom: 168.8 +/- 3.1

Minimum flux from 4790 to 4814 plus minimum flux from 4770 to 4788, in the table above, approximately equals 340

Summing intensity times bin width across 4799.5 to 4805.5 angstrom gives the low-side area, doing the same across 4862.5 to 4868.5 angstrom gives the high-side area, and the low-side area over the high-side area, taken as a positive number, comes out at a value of 1.19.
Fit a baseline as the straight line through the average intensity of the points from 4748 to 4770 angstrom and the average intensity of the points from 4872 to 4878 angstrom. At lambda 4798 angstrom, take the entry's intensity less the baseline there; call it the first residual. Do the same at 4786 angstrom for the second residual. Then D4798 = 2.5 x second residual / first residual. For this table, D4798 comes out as 2.0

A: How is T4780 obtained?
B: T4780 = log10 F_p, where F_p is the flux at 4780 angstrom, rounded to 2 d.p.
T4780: 2.25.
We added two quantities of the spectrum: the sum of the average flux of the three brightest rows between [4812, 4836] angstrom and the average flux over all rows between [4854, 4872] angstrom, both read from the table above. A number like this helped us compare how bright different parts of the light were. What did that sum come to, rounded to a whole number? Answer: 316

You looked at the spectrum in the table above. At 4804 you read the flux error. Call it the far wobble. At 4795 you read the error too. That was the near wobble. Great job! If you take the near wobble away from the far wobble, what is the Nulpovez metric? -0.10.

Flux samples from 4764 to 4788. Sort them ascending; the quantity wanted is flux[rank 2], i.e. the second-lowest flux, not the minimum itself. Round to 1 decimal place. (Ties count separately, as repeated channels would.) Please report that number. 172.3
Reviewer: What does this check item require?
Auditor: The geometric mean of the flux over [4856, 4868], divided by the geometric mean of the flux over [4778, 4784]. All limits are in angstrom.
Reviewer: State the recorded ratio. 0.76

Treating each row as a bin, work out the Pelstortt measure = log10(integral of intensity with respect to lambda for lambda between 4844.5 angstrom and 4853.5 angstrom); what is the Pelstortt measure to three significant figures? 3.18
